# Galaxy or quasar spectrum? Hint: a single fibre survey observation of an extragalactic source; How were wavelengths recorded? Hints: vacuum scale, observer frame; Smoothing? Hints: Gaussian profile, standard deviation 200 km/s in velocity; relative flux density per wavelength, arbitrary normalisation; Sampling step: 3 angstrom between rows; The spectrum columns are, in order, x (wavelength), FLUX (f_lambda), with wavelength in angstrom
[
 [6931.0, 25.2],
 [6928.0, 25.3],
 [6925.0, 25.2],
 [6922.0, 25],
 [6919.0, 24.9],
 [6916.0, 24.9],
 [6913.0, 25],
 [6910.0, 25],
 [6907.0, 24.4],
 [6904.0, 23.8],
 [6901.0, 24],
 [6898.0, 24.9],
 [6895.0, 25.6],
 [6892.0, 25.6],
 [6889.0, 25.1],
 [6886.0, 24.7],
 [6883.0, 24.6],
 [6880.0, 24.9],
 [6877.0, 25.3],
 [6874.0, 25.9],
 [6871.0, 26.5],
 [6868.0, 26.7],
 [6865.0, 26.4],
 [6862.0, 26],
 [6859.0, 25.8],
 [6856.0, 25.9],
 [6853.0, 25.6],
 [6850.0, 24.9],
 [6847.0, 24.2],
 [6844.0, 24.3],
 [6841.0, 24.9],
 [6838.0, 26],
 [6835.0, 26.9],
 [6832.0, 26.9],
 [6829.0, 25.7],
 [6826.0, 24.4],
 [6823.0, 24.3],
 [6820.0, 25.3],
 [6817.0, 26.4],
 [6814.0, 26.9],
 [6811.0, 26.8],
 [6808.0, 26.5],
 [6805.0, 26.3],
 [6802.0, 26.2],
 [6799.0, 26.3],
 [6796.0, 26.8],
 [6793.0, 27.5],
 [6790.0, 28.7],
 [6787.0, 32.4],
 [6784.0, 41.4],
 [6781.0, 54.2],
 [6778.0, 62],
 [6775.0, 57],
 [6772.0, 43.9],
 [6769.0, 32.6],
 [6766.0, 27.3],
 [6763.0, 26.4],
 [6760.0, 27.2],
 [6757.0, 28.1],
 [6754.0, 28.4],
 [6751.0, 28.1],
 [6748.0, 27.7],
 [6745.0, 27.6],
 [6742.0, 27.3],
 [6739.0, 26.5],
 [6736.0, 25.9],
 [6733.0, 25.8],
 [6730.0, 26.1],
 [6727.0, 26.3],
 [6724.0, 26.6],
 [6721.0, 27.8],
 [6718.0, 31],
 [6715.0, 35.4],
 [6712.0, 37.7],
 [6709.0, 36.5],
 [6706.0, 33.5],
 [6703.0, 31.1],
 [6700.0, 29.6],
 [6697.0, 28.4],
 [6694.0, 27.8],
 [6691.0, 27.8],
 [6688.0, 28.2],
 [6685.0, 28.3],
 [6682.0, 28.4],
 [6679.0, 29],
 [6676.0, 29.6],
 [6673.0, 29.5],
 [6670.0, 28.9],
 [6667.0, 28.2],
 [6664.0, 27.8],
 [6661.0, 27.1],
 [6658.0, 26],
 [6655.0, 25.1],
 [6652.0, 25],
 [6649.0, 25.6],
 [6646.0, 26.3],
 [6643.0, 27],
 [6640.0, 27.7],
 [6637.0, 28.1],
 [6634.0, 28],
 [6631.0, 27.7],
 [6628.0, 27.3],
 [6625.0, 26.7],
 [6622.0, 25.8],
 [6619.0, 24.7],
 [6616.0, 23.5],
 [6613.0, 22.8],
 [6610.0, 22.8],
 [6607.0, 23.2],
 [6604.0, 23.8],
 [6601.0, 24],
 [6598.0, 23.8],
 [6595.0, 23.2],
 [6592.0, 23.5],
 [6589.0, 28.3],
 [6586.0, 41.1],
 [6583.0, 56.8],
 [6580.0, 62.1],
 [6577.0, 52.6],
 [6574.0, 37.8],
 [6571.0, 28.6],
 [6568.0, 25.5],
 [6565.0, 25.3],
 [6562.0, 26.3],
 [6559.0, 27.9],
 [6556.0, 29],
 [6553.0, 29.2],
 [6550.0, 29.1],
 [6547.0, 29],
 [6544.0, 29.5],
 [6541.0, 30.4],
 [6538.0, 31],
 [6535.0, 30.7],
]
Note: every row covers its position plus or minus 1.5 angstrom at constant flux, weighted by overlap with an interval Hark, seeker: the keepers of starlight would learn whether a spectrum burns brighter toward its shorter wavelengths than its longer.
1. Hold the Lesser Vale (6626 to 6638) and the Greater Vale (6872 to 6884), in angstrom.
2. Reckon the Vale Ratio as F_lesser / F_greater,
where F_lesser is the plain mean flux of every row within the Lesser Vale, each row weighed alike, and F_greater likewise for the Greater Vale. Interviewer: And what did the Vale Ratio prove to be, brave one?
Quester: 1.10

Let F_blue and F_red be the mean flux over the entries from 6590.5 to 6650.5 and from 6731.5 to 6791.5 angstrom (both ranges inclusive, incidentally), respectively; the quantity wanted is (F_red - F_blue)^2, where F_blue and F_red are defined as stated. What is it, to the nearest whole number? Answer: 75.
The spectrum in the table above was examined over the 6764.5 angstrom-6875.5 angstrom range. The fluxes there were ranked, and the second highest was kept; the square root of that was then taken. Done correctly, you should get 7.5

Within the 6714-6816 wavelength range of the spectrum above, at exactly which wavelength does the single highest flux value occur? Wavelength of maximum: 6778.0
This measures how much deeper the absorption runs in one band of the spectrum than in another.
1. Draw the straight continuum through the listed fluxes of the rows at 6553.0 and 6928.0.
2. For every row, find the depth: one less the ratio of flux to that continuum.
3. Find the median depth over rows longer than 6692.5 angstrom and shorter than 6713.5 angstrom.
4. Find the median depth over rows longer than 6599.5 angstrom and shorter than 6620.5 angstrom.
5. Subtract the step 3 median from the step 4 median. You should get 0.3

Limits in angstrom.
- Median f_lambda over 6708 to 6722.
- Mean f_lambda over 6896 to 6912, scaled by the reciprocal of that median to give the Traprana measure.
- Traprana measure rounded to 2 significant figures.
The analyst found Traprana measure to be 0.69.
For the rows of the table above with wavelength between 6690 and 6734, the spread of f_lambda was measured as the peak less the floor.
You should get 12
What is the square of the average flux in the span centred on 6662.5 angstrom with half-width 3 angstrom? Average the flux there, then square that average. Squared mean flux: 754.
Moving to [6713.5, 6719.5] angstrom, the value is 1102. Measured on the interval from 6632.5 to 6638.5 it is 787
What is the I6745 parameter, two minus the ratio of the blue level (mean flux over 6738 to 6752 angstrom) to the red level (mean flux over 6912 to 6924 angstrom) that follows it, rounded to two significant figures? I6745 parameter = 0.90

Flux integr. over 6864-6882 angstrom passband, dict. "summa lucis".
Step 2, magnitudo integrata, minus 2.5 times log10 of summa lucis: -6.67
